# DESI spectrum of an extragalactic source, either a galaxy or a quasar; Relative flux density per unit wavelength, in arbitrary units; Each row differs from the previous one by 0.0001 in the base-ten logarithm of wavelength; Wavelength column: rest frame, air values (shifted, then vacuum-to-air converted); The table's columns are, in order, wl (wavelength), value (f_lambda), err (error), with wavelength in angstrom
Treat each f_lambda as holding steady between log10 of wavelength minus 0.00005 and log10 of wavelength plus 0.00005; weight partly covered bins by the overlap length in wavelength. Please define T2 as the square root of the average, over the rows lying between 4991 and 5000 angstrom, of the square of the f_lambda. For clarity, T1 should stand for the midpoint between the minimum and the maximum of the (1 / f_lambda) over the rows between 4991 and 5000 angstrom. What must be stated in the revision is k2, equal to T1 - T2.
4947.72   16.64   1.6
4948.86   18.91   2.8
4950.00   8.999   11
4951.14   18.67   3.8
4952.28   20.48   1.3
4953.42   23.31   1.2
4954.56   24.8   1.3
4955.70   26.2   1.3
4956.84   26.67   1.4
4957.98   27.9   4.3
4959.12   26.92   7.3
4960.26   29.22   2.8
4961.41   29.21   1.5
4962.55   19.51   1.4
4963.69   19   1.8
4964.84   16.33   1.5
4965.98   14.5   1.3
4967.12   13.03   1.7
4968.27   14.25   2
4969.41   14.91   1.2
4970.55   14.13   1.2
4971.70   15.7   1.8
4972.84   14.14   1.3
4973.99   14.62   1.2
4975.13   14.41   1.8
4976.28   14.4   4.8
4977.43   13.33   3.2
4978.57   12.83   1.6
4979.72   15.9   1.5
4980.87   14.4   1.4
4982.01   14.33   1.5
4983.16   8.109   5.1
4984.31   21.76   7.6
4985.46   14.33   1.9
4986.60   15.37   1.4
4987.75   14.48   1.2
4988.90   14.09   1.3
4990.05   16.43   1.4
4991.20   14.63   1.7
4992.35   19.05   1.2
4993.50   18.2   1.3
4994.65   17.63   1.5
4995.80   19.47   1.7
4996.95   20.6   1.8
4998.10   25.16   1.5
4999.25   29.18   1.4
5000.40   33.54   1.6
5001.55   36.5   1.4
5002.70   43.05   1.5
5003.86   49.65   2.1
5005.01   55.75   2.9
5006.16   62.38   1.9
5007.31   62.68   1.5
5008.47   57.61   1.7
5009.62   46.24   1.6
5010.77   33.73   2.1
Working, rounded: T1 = 0.05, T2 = 21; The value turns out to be -21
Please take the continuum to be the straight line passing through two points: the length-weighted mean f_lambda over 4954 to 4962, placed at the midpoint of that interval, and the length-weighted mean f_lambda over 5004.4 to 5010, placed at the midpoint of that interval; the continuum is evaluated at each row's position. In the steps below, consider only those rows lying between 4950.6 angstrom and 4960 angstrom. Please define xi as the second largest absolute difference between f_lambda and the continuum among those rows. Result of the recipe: 3.3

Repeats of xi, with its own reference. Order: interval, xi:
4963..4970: 19.3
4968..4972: 19.9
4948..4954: 4.4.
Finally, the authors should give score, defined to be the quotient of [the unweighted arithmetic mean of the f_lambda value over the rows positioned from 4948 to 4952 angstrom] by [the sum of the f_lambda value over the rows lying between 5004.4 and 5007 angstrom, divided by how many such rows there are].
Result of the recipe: 0.3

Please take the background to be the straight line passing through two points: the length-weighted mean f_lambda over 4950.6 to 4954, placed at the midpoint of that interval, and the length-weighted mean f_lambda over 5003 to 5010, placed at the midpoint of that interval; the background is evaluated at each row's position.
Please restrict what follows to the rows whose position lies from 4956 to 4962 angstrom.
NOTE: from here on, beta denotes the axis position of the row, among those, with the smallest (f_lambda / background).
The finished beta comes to 4959.12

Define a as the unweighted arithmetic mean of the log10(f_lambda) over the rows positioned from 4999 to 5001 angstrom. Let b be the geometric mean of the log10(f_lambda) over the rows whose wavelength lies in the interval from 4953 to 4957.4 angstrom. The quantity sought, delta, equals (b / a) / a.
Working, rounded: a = 1.495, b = 1.40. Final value 0.63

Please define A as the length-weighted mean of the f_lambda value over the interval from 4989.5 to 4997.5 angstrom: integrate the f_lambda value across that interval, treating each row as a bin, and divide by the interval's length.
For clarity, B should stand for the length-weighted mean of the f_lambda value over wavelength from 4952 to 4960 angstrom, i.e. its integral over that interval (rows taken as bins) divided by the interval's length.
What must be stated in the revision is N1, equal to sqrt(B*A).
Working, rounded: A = 18.0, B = 26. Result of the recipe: 21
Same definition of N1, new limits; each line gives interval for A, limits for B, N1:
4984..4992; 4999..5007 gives 27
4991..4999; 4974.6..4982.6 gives 17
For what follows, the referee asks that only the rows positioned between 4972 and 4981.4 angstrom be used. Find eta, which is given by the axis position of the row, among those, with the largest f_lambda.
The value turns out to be 4979.72 angstrom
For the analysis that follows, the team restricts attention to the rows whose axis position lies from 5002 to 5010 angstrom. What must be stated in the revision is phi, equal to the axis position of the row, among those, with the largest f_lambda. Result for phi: 5007.31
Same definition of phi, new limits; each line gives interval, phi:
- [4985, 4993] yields 4992.35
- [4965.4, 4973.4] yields 4971.70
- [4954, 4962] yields 4960.26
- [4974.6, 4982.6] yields 4979.72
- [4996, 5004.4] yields 5003.86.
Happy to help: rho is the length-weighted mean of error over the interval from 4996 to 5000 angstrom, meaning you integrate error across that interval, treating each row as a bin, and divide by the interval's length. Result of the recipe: 1.6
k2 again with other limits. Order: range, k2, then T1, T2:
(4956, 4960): -27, 0.04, 27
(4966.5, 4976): -14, 0.07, 14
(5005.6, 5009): -61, 0.02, 61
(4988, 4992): -15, 0.07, 15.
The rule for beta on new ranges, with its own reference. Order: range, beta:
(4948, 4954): 4950.00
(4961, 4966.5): 4965.98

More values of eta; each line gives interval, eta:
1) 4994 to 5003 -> 5002.70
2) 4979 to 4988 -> 4984.31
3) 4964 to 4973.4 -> 4964.84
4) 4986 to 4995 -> 4992.35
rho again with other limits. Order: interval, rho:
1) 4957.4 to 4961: 4.6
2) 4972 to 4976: 1.7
